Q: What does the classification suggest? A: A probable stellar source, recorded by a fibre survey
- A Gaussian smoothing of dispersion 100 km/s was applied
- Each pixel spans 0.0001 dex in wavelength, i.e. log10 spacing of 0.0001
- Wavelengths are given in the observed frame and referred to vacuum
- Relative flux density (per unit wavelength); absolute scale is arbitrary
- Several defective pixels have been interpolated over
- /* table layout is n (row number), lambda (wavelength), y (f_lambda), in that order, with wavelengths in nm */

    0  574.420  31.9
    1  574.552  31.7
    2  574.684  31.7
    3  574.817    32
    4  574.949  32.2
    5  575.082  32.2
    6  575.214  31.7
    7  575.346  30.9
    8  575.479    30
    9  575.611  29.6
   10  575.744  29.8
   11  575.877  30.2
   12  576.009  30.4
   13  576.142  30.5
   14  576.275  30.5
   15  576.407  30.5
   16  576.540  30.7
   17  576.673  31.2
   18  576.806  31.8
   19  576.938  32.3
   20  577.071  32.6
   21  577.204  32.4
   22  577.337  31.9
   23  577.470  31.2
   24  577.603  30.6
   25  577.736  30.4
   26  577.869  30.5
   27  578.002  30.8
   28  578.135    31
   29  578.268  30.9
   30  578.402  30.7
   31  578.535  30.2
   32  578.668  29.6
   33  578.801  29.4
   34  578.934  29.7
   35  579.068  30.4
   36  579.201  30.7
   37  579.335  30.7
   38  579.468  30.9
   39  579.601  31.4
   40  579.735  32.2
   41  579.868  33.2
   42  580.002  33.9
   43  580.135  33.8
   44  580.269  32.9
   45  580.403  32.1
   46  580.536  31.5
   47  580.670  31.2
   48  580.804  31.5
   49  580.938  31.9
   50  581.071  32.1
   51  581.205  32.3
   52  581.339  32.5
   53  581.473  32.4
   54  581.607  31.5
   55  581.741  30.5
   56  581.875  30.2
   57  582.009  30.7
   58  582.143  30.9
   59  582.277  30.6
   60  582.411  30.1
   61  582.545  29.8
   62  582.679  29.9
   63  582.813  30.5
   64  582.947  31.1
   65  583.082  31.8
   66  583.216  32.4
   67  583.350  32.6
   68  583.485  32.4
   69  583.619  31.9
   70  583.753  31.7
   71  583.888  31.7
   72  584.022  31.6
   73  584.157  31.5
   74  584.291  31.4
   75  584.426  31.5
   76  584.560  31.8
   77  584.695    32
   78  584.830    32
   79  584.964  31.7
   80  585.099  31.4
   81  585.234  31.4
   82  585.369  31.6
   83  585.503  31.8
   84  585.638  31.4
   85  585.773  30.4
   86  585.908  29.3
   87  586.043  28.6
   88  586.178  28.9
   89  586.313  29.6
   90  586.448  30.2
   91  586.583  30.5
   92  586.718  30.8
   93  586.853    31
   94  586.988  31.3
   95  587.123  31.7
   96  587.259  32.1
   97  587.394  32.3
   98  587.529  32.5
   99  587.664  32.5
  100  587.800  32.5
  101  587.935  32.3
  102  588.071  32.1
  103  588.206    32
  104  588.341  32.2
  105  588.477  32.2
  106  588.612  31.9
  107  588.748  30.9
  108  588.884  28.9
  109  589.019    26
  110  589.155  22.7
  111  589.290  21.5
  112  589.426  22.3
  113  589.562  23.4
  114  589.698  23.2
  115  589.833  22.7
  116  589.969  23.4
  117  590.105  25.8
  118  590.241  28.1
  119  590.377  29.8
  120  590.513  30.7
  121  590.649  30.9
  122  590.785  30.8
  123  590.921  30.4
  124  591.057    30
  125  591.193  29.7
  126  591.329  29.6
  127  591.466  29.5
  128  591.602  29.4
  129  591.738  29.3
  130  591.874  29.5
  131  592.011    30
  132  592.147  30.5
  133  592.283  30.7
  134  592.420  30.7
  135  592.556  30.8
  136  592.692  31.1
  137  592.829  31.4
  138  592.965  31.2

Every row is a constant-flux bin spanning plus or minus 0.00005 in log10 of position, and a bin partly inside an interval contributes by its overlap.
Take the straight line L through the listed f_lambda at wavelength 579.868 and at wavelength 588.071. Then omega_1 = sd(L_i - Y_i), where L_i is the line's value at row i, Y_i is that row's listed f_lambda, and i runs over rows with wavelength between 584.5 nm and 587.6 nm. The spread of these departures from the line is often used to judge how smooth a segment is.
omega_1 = 1.1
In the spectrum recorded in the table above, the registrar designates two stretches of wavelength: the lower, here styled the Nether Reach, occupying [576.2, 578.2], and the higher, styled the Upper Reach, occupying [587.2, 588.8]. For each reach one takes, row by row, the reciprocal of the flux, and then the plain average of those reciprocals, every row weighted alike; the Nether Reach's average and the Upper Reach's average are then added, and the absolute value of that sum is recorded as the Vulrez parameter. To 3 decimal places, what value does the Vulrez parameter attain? 0.063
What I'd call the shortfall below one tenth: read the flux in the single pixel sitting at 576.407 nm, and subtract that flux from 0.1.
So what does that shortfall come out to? -30.4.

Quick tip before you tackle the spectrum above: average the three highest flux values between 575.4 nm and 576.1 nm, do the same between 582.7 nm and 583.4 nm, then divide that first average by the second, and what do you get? 0.94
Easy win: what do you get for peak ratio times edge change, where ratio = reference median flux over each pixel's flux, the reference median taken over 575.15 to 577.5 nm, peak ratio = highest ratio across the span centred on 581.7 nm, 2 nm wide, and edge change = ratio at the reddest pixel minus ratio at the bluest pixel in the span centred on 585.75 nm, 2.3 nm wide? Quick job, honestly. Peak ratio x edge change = 0.03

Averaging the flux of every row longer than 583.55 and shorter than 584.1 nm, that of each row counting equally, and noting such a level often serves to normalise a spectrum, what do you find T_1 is 31.7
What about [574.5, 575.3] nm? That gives 31.9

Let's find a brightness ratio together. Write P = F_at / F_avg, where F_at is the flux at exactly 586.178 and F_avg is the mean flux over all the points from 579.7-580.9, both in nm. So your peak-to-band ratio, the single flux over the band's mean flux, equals 0.89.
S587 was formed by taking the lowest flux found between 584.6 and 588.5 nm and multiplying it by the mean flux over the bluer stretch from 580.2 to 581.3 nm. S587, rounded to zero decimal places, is 913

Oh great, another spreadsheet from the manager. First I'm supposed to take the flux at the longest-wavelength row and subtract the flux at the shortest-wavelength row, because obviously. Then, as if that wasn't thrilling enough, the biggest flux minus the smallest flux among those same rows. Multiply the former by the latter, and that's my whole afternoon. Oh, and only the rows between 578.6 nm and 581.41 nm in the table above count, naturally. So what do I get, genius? 13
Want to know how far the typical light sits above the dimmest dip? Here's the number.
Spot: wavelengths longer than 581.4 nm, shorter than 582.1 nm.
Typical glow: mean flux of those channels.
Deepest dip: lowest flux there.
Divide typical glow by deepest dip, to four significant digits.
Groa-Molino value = 1.028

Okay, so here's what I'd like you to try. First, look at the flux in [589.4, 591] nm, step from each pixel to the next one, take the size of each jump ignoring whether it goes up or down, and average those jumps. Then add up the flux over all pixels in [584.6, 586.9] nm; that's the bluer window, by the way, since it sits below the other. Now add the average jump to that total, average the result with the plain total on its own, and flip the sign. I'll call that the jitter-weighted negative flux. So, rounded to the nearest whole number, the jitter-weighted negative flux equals -523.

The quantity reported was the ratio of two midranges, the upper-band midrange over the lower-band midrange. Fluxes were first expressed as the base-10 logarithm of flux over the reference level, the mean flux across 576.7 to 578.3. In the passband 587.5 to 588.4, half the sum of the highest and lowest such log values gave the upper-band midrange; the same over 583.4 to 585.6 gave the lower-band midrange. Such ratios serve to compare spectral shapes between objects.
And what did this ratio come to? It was 2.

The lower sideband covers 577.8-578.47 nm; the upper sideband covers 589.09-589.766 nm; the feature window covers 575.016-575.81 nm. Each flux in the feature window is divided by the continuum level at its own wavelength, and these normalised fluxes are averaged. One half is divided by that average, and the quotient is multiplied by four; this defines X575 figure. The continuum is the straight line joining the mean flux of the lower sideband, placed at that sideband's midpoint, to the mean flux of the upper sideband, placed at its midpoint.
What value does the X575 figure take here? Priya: 2.13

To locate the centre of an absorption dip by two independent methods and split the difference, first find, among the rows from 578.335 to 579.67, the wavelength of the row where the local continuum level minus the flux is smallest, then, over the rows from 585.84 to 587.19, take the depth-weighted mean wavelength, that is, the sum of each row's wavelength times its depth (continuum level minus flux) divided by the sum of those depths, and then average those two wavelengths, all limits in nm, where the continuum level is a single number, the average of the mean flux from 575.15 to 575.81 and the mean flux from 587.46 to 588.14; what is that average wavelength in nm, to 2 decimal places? 582.90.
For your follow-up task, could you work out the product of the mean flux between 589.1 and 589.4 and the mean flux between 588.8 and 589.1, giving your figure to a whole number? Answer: 607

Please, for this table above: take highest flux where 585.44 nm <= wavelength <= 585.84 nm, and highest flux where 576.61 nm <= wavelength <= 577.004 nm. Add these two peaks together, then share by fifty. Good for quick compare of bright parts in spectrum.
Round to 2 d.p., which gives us 1.28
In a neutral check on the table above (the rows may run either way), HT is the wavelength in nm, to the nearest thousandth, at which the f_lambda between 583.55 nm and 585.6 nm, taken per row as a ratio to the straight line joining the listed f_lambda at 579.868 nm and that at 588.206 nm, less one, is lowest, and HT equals 584.291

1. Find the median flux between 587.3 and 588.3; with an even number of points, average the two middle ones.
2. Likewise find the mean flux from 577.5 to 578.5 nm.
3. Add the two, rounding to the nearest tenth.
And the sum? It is 63.0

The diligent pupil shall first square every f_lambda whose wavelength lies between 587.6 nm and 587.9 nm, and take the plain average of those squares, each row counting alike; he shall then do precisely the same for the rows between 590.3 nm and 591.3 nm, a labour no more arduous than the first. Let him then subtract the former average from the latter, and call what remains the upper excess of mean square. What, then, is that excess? -136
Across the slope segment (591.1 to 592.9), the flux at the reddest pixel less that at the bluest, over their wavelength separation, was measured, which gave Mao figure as 1.0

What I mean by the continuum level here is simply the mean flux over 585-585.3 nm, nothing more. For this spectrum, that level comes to 31.4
